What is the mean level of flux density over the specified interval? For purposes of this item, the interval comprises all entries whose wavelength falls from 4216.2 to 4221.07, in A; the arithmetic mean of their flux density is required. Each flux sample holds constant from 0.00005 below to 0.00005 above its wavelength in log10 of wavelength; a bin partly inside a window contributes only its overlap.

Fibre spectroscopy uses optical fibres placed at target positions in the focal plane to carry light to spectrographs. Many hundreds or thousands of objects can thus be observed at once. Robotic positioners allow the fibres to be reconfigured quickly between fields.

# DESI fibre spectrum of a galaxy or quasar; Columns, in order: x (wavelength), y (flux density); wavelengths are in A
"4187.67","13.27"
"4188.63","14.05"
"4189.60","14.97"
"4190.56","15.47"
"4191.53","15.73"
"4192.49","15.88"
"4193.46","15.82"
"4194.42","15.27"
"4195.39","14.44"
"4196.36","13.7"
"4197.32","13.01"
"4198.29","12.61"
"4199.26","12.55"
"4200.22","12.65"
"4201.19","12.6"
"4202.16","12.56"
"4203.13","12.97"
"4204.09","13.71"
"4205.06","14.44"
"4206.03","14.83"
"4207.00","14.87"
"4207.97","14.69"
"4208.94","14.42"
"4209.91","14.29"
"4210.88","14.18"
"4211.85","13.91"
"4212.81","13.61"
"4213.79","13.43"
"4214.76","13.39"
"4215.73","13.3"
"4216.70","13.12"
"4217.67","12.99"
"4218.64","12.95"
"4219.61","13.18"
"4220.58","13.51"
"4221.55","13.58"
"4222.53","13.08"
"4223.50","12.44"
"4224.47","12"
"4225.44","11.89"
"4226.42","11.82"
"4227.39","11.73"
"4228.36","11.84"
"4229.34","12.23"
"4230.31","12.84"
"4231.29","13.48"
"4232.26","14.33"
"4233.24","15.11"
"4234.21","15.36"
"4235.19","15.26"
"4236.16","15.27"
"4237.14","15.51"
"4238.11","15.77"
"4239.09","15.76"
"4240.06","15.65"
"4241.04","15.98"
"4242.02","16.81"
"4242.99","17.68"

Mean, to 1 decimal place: 13.2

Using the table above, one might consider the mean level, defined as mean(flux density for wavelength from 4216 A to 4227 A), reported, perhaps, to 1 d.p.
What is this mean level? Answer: 12.8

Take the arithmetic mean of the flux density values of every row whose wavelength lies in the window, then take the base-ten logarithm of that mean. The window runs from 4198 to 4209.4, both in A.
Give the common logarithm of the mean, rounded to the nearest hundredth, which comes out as 1.13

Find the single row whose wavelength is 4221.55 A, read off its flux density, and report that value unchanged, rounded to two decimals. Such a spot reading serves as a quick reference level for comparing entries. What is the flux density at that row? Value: 13.58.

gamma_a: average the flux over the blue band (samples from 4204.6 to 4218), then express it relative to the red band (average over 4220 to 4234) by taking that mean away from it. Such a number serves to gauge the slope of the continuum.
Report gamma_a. 1.1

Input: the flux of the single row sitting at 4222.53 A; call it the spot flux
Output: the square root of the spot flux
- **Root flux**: 3.6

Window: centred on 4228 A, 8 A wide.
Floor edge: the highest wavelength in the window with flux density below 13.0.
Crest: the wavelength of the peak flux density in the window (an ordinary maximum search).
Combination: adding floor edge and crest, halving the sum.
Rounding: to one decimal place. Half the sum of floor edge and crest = 4230.8 A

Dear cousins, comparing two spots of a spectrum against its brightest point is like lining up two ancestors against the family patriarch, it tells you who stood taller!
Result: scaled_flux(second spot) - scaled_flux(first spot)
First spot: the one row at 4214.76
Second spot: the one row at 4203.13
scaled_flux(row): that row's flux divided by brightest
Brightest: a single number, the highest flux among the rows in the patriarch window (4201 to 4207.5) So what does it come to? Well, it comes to -0.028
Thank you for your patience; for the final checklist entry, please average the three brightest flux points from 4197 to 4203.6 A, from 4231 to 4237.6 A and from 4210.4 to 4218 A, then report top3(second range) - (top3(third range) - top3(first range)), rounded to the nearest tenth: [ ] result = 14.4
